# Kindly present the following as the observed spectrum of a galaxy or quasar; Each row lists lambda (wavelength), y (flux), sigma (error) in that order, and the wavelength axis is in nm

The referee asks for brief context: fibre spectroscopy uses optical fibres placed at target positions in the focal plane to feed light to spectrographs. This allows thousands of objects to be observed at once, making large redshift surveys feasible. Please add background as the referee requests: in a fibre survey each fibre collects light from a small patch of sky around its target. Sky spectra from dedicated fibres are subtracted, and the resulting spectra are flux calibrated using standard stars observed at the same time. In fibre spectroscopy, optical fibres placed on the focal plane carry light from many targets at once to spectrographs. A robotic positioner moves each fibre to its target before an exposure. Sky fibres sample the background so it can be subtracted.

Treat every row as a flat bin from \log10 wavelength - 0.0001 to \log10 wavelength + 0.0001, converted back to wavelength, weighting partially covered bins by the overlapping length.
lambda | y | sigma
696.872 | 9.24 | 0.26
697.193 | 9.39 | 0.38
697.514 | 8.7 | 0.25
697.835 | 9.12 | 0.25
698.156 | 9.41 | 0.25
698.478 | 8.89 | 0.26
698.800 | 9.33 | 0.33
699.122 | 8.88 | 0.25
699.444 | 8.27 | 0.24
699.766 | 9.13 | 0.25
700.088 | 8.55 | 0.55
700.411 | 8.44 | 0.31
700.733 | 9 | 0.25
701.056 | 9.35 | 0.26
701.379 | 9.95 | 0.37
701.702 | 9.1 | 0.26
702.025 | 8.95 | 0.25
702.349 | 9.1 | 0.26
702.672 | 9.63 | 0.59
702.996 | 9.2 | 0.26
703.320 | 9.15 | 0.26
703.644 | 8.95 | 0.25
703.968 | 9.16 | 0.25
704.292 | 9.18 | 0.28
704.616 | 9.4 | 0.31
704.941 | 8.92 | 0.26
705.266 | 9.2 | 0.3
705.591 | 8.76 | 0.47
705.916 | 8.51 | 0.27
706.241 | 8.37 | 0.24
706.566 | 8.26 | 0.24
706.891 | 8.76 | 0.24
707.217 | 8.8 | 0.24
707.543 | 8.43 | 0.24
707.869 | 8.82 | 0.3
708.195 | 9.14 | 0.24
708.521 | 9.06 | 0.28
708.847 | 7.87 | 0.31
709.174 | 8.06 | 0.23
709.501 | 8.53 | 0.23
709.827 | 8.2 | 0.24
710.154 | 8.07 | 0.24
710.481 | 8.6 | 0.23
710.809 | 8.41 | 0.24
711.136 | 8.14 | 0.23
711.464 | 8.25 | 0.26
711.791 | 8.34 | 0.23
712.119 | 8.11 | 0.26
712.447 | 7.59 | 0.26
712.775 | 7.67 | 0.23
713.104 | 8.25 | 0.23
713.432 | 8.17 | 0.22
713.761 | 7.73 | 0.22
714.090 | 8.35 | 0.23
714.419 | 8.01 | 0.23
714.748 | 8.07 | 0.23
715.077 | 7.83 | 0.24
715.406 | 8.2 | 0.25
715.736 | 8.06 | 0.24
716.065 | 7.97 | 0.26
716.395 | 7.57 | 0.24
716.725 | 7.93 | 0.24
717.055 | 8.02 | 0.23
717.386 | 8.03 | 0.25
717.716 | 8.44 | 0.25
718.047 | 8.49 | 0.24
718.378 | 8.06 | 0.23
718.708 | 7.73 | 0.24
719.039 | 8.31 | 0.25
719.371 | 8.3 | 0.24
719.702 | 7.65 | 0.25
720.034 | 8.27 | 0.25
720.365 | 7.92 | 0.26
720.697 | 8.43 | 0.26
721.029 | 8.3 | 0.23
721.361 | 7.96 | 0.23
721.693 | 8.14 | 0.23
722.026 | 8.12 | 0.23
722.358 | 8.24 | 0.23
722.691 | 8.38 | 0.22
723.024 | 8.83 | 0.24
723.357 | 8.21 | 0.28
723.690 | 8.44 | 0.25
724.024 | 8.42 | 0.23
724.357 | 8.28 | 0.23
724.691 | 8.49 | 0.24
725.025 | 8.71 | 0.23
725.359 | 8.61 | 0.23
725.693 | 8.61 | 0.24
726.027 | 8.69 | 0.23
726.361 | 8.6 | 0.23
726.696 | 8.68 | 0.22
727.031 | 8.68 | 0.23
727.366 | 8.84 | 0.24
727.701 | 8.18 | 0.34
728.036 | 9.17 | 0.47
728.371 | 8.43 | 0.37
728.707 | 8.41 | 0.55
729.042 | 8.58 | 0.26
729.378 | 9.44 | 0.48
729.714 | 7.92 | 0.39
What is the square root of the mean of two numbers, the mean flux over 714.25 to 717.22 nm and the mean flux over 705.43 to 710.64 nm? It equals 2.87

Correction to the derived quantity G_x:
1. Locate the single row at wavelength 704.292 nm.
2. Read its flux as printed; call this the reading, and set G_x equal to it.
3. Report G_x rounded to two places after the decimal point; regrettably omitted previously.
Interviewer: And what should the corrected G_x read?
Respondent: 9.18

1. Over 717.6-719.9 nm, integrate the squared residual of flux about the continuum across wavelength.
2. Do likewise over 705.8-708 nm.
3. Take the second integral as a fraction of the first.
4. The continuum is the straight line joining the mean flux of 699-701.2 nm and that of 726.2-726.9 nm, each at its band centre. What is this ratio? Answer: 0.2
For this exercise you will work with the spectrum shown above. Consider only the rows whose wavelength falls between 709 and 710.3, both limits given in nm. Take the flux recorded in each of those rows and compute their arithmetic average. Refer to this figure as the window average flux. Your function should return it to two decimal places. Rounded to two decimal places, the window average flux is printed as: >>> 8.21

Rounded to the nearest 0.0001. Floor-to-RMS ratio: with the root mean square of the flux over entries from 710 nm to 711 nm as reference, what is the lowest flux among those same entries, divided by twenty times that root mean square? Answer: 0.0482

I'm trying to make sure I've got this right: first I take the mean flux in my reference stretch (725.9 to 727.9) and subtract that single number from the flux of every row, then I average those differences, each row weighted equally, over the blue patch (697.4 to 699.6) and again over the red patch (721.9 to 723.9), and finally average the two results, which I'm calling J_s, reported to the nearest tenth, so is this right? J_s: 0.0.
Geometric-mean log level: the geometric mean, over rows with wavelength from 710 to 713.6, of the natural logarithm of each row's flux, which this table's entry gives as 2.10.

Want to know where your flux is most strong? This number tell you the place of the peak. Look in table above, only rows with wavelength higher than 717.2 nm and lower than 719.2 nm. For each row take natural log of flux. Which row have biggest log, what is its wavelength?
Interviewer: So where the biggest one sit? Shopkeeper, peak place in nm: 718.047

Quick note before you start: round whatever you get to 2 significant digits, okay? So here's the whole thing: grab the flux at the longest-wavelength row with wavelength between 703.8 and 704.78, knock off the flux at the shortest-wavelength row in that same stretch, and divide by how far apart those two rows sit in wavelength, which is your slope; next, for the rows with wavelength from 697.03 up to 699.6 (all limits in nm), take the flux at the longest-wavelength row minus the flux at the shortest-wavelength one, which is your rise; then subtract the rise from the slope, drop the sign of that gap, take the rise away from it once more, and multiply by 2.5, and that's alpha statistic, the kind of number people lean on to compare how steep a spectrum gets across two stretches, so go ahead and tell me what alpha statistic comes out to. 6.5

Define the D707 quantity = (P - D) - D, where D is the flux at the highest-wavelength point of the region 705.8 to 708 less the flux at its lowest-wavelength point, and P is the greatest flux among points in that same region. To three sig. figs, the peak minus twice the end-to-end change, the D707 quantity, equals 8.20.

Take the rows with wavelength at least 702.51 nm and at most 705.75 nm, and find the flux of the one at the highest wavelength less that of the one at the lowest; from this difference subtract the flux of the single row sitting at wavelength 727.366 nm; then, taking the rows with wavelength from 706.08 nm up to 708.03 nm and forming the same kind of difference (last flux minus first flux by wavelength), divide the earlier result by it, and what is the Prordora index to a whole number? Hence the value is -22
